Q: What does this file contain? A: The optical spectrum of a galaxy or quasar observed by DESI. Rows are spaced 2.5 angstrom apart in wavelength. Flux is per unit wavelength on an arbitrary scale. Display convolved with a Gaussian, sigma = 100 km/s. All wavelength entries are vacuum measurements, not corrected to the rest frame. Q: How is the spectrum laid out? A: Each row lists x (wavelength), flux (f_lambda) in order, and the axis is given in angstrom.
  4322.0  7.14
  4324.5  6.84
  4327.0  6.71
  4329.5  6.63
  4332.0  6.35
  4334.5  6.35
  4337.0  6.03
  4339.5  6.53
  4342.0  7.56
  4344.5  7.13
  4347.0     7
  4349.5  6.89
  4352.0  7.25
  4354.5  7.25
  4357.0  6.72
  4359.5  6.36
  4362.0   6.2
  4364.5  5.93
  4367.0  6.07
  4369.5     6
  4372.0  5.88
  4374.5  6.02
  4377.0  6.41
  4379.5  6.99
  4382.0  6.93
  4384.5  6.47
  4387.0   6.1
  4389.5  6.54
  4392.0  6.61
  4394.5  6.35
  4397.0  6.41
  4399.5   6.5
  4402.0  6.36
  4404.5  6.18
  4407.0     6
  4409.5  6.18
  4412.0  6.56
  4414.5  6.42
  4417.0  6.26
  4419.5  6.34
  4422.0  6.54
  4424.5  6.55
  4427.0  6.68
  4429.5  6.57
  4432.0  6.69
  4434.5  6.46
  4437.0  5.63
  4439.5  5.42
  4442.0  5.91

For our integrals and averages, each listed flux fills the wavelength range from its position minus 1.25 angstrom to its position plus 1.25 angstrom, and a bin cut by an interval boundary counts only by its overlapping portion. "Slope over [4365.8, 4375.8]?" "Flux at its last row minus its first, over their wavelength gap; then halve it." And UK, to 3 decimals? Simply -0.003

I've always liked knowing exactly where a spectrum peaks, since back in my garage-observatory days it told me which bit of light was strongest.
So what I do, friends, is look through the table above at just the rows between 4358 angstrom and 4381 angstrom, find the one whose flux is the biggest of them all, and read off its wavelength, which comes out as 4379.5 angstrom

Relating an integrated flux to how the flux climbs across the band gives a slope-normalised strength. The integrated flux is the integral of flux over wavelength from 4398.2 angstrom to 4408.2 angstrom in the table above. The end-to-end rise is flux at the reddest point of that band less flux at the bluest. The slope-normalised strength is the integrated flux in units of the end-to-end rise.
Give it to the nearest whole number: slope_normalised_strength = -125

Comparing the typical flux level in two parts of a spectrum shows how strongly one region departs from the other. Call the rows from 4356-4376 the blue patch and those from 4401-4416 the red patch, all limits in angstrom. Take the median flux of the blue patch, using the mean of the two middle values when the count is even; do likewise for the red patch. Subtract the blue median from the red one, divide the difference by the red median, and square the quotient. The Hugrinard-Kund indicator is 0.001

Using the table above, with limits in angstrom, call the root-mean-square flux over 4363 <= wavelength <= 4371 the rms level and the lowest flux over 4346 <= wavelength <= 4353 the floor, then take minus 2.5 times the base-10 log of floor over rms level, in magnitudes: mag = -0.15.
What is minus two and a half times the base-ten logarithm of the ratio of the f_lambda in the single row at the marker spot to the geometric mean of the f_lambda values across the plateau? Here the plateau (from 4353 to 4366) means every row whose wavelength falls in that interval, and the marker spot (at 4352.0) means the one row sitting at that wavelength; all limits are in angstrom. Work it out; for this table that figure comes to -0.12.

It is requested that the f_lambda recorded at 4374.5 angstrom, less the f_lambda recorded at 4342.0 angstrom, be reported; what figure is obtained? -1.5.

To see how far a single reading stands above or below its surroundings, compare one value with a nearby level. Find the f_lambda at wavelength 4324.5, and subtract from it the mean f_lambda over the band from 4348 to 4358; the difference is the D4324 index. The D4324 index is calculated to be -0.2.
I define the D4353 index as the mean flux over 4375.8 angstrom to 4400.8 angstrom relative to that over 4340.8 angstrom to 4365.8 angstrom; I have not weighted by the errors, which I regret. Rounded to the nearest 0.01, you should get 0.96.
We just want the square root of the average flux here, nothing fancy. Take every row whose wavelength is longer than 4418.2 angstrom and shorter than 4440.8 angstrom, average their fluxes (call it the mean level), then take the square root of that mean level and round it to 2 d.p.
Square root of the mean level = 2.51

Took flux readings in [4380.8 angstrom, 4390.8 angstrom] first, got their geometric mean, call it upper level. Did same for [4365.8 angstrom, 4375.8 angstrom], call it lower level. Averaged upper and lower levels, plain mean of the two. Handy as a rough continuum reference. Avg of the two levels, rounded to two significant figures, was 6.2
